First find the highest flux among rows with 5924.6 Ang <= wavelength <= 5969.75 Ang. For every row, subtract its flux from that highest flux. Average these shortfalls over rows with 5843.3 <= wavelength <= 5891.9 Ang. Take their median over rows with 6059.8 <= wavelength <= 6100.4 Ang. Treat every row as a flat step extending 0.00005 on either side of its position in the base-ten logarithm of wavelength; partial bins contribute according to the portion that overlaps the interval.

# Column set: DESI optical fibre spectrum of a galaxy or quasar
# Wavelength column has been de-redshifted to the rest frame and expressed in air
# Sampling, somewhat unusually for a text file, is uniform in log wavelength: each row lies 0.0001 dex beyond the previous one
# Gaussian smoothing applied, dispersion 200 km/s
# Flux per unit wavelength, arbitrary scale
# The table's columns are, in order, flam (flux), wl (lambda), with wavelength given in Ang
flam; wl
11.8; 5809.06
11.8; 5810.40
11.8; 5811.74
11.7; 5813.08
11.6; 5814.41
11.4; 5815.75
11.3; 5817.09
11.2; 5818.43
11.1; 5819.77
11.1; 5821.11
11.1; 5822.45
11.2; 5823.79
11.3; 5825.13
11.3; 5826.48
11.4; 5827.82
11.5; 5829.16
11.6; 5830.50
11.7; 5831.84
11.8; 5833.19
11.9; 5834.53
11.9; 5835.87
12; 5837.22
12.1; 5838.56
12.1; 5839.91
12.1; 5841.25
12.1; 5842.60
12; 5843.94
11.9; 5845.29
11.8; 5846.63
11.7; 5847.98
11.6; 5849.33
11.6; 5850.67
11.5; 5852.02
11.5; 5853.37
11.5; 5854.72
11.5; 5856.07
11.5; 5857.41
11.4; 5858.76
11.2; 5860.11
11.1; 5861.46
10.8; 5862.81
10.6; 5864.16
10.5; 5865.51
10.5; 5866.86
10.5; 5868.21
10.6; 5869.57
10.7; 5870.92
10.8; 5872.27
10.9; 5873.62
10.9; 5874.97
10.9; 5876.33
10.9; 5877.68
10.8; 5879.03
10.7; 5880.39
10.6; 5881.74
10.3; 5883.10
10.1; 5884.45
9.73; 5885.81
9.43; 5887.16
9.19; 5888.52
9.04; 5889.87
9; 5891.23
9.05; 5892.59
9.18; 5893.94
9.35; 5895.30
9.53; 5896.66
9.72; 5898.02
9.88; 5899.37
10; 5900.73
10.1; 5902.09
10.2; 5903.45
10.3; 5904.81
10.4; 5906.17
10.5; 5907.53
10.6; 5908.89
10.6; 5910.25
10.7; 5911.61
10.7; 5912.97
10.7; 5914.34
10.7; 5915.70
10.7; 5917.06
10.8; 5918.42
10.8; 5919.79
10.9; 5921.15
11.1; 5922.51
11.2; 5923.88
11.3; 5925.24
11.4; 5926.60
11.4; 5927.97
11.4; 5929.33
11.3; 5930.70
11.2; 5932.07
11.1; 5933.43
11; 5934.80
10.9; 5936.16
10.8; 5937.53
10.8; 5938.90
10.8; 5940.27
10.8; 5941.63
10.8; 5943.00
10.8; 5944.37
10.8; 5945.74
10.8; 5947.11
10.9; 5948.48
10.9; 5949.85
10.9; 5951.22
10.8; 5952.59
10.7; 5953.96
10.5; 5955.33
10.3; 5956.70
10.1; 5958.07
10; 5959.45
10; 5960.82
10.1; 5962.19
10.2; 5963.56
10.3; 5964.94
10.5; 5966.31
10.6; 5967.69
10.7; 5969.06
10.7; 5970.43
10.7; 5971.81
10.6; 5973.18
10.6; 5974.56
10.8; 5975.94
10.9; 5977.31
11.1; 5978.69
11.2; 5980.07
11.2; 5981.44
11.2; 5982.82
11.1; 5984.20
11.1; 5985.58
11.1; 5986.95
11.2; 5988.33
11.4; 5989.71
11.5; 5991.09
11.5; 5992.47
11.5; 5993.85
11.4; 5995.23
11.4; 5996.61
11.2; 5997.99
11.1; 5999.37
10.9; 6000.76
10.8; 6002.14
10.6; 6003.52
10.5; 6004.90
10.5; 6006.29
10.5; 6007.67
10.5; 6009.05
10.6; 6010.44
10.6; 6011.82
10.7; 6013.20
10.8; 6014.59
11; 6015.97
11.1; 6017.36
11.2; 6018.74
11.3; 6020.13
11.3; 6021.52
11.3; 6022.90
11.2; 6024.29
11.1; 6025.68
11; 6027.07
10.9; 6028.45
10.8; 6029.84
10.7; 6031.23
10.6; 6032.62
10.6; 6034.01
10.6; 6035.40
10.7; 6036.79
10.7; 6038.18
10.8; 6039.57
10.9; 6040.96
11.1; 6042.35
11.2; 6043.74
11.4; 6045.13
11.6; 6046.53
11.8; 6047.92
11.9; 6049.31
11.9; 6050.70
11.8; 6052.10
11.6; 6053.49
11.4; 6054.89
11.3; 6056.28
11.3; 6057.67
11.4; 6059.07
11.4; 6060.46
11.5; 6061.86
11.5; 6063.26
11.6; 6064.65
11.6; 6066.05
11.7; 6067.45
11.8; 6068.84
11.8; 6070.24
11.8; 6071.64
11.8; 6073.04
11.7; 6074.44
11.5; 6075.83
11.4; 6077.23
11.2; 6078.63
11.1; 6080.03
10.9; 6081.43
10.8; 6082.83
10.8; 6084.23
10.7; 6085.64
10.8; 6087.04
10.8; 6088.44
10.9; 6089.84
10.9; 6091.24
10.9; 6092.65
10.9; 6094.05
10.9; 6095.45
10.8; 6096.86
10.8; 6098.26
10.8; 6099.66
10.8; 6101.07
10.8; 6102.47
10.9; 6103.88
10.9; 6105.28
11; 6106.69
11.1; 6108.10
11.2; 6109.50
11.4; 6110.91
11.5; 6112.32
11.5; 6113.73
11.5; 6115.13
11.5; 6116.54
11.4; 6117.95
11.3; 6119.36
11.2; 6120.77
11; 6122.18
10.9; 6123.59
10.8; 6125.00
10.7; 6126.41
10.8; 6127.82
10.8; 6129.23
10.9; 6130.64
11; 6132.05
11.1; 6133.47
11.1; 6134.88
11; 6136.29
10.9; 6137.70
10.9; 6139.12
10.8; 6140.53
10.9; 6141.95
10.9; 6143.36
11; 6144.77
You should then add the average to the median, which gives 0.9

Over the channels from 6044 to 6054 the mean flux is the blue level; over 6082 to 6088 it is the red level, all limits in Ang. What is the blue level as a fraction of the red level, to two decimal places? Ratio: 1.09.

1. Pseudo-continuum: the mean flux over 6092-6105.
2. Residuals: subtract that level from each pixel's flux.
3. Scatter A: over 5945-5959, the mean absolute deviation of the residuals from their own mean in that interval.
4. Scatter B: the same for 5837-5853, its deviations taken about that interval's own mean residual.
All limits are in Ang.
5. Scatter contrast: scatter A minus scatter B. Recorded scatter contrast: 0.03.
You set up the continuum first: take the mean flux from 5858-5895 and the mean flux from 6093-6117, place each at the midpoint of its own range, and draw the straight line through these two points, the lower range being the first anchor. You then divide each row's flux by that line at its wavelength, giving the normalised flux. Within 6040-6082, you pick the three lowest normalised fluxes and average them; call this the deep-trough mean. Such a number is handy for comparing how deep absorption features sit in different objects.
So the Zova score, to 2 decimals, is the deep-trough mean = 1.00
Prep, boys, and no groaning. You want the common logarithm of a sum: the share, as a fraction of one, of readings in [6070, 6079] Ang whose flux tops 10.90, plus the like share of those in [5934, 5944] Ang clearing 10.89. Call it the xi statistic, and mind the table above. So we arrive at 0.11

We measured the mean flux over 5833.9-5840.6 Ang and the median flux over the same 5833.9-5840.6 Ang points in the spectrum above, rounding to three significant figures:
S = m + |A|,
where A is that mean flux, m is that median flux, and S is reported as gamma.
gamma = 24.0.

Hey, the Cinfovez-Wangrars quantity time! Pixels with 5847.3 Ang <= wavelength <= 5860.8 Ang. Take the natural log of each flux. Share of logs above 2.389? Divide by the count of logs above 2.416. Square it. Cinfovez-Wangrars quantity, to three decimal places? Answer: 0.012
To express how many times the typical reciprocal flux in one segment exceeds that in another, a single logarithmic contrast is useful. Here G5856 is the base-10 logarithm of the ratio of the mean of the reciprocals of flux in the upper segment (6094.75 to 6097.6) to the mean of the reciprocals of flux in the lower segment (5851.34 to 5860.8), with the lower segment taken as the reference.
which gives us 0.023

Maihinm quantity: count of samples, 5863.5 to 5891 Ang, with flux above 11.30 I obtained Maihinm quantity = 0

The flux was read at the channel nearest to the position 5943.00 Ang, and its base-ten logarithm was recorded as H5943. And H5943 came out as 1.03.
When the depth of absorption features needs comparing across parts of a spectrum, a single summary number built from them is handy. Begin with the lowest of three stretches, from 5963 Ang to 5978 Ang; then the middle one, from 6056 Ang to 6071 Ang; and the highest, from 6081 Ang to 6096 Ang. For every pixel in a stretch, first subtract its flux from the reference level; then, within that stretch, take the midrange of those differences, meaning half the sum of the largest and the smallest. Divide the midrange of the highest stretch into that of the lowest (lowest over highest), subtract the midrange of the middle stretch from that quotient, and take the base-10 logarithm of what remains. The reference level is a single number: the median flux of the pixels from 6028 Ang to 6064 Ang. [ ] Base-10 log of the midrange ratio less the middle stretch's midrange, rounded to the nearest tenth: 0.2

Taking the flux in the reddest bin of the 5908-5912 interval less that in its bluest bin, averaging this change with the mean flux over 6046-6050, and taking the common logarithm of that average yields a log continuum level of 0.77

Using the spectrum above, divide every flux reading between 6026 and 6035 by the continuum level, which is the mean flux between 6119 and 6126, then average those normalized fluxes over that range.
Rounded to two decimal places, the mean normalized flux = 0.98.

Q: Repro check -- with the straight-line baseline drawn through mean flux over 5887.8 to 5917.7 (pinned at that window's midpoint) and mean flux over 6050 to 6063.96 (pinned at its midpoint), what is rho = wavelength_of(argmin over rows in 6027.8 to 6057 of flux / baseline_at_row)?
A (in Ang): 6035.40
